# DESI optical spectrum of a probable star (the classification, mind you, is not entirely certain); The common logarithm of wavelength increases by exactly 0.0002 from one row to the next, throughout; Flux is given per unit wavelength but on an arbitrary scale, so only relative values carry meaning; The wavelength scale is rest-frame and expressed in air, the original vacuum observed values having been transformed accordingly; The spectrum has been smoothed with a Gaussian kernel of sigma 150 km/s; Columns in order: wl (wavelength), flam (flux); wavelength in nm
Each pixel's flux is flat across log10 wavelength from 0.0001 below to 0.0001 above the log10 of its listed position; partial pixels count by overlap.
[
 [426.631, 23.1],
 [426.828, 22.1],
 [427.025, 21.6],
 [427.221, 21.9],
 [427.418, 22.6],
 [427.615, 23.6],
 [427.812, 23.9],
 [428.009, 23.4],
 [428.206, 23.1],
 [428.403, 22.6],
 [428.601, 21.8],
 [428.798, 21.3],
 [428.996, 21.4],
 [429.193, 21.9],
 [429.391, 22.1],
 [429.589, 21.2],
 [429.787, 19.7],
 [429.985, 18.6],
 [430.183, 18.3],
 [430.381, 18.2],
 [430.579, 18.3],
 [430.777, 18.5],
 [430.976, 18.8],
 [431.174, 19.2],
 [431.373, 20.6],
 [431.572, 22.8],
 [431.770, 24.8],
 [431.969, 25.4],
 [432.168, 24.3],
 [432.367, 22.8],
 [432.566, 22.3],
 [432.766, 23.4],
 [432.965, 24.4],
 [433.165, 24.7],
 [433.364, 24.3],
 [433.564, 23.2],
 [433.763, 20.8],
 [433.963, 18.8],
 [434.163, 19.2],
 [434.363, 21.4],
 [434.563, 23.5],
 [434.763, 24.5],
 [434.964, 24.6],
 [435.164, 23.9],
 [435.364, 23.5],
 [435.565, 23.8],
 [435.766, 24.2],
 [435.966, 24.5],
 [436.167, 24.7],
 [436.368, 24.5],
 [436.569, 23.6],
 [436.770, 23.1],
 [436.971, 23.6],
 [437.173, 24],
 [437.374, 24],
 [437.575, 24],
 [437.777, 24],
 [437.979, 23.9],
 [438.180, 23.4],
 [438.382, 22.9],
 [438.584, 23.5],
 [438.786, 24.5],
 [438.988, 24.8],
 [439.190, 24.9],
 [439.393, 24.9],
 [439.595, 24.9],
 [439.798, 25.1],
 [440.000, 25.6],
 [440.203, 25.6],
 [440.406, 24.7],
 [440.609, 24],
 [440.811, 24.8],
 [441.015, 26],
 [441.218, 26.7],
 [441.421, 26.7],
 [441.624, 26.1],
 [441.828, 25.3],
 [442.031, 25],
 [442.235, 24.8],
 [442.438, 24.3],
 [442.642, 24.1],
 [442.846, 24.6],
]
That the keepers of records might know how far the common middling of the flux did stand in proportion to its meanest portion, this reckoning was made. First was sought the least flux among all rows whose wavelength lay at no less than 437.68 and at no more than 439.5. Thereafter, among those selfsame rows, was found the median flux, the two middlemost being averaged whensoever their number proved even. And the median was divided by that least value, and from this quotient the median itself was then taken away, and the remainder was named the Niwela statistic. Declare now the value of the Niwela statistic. -23.0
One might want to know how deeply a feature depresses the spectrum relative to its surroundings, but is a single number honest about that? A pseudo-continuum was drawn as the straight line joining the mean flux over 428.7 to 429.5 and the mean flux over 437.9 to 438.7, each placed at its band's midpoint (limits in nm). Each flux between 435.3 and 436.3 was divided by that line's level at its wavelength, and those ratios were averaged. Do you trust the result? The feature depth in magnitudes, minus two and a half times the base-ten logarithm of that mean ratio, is -0.055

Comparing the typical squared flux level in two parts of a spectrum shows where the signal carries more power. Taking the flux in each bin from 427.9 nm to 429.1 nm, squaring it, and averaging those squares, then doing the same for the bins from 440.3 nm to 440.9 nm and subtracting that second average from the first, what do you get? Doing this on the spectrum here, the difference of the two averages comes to -104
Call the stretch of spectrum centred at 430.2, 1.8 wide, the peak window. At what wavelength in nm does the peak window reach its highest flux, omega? 429.391 nm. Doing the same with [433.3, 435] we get 434.964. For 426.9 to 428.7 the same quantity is 427.812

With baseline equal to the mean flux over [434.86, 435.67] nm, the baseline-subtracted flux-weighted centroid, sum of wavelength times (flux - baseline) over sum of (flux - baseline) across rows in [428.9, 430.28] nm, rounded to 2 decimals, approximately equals 429.74 nm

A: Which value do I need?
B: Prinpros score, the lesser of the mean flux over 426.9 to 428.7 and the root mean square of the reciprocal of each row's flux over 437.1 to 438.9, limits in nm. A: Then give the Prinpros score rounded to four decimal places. 0.0420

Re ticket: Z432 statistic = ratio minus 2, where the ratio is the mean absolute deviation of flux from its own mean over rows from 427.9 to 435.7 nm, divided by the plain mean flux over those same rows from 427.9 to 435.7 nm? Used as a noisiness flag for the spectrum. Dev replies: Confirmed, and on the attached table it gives -1.91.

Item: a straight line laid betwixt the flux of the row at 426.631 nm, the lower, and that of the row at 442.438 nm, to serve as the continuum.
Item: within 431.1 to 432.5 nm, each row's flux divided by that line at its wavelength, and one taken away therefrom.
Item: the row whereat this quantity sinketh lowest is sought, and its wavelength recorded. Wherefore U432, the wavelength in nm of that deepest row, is 431.174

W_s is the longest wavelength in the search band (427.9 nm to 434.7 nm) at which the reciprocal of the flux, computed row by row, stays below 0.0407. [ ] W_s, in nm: 433.165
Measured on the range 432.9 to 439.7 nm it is 439.595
